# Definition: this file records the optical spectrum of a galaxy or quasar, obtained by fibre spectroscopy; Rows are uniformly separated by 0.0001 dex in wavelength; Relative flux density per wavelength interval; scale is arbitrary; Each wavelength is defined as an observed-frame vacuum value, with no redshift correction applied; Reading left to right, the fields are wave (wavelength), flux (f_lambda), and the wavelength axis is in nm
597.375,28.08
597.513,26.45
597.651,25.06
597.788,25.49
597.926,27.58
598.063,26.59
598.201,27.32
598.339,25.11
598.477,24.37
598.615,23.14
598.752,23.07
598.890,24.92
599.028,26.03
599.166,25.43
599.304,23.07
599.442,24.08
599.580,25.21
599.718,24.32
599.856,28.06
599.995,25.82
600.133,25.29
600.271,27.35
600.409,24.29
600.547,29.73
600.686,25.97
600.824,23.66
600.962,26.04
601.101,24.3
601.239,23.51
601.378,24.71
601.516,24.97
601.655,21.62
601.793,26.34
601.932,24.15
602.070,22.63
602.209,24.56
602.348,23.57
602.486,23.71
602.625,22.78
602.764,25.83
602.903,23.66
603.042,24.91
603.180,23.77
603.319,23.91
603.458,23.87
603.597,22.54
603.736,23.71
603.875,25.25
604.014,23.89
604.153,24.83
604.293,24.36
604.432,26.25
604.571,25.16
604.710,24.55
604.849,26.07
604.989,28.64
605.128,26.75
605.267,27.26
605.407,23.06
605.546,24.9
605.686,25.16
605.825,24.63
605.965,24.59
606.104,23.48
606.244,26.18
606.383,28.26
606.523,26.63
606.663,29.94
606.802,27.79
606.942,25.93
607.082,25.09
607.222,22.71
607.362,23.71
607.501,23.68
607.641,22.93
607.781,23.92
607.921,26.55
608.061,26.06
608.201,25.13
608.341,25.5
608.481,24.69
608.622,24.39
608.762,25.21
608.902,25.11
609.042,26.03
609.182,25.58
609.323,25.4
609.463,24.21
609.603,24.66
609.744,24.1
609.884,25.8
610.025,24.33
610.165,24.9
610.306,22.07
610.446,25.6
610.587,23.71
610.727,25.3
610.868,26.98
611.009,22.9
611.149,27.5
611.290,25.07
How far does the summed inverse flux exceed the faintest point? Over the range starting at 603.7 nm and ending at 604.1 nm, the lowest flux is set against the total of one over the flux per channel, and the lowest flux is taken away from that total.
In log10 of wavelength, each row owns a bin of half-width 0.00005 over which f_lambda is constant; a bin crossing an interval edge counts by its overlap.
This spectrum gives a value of -23.6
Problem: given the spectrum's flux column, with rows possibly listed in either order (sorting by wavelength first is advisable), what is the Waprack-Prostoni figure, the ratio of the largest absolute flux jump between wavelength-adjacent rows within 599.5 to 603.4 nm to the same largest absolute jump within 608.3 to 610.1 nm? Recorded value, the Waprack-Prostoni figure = 3.2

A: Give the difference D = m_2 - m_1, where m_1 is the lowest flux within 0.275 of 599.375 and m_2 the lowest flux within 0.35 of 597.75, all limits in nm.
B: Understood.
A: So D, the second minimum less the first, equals 2.0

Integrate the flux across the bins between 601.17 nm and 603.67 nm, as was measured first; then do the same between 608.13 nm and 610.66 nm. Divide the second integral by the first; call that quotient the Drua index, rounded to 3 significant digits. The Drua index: 1.05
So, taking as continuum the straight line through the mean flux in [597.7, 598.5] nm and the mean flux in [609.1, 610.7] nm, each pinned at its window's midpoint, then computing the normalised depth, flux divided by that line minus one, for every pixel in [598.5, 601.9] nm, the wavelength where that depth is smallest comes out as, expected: 601.655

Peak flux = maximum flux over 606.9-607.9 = 25.93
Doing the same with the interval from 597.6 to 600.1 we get 28.06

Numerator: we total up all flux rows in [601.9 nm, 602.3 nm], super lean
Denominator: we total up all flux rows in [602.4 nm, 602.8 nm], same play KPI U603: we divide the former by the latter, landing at 0.99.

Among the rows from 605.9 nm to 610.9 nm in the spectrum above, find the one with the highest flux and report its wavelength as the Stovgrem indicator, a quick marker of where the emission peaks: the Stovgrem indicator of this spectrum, 606.663 nm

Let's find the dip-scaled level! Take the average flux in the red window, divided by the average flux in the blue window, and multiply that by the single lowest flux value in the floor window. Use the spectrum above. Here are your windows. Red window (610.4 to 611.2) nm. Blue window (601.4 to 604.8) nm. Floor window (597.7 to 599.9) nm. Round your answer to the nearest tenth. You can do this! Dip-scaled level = 24.1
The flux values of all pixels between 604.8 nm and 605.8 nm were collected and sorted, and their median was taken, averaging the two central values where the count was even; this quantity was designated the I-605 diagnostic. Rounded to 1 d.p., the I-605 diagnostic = 26.1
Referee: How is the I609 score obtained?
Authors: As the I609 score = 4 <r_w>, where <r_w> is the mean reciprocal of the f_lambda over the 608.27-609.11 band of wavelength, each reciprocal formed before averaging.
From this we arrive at 0.159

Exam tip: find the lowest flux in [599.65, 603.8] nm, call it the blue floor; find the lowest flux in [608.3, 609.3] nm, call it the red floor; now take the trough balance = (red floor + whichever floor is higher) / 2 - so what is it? 24.4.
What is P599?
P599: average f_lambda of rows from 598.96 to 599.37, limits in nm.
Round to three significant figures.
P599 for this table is 24.8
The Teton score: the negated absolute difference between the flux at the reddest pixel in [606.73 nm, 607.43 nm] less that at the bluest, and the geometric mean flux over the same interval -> -29.1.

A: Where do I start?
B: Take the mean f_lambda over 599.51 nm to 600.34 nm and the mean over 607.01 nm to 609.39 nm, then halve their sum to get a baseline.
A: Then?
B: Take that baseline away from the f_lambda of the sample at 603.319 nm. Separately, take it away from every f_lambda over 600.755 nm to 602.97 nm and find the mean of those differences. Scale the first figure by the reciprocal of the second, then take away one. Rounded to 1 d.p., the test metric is 0.2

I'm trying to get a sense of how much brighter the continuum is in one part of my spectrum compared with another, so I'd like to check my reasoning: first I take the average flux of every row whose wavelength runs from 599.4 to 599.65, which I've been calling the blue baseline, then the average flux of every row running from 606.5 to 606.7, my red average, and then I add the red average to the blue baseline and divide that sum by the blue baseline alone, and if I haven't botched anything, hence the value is 2.15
